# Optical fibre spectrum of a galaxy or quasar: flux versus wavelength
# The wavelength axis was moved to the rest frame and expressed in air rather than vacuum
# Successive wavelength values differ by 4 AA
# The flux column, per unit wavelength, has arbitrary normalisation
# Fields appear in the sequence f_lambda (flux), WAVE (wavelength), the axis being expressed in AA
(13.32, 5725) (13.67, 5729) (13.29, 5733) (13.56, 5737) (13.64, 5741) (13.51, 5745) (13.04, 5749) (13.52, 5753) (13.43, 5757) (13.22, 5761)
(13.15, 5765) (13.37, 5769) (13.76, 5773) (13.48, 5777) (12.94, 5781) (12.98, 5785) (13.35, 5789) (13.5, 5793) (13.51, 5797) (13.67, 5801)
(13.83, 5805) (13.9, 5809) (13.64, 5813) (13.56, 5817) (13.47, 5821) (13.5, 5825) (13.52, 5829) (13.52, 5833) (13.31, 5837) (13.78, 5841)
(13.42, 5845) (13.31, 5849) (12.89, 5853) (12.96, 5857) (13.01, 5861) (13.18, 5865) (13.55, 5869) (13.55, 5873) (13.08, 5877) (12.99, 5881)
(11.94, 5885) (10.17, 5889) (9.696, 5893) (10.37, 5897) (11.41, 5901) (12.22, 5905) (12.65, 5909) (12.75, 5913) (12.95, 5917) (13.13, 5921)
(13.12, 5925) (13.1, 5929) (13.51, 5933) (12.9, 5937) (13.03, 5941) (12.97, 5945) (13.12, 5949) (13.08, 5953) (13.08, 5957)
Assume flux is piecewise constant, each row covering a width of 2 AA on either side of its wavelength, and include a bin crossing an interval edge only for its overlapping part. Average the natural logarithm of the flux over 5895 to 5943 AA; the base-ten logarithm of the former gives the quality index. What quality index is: 0.403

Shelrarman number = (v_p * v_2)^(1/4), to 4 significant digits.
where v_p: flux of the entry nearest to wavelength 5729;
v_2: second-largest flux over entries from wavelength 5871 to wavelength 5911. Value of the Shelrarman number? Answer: 3.657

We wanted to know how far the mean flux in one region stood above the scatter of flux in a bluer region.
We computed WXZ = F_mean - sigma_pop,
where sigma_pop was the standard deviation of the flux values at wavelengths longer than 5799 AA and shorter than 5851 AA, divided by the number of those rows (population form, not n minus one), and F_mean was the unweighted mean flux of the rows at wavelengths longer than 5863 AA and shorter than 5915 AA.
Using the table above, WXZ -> 11.9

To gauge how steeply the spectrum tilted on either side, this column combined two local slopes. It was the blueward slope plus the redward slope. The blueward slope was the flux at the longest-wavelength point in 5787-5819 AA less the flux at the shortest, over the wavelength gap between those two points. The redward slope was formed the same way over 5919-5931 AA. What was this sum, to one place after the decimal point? 0.0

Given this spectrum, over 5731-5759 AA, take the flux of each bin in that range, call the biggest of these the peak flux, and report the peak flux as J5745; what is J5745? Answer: 13.64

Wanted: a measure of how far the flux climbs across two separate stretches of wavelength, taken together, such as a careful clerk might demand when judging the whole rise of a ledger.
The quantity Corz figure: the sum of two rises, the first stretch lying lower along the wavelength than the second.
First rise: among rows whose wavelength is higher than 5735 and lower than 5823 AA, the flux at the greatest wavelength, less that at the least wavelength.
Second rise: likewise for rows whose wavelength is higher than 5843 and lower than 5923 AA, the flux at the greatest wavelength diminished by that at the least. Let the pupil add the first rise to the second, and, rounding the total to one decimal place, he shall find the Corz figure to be -0.4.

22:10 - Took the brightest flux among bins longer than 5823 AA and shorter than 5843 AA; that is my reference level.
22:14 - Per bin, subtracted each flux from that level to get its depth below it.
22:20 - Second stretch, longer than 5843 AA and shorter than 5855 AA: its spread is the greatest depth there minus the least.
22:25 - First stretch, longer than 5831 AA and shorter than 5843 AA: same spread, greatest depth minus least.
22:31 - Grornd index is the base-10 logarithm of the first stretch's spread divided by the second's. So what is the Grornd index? -0.1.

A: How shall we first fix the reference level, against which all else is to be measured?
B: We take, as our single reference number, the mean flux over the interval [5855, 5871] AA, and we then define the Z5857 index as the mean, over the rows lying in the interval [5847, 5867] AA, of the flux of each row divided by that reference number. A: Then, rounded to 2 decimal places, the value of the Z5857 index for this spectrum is 0.99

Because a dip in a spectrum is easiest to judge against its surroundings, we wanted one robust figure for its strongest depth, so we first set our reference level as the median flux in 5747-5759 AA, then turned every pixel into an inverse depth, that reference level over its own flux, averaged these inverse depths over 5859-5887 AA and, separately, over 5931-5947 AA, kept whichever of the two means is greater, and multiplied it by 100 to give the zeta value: 103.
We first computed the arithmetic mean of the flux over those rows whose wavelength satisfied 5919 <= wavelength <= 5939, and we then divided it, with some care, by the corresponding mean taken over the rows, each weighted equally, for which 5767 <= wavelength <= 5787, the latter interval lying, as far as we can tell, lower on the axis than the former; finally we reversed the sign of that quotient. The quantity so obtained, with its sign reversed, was -0.99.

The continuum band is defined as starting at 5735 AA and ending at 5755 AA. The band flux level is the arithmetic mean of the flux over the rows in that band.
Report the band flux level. 13.5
